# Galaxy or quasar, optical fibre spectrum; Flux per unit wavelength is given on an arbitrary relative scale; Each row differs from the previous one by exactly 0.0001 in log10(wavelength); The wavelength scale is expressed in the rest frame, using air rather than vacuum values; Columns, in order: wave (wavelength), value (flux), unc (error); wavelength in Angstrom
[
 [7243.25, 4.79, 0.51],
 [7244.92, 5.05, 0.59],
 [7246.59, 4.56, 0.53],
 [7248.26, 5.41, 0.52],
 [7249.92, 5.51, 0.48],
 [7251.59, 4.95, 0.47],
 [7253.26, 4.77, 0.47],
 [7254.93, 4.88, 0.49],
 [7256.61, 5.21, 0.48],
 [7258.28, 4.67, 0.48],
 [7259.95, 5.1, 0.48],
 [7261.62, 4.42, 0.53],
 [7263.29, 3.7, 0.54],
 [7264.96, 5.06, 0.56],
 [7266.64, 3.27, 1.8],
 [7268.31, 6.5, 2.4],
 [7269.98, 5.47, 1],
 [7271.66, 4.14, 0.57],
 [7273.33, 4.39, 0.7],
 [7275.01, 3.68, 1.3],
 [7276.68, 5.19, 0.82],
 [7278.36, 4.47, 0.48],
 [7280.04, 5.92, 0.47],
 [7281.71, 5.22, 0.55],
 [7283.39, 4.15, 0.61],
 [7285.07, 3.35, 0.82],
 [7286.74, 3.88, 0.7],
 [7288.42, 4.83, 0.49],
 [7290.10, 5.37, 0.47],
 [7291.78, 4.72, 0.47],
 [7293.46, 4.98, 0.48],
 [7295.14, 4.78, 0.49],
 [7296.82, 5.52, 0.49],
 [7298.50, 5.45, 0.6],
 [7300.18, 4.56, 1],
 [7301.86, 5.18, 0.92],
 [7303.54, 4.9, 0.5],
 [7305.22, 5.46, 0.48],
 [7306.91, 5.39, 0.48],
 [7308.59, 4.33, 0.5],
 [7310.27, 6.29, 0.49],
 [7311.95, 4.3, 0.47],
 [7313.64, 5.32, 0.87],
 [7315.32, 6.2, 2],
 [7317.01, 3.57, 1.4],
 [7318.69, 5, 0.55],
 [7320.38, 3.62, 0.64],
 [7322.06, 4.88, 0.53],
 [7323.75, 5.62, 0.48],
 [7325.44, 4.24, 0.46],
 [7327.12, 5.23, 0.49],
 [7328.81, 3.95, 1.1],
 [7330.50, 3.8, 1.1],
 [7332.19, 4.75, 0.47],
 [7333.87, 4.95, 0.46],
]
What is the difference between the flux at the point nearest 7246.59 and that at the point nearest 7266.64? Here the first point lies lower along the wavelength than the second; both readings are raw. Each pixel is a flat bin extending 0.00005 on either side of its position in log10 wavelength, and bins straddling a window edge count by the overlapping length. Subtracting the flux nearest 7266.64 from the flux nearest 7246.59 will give 1.3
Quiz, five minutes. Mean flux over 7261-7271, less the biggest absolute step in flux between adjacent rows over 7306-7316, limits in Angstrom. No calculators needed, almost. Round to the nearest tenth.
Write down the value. 2.7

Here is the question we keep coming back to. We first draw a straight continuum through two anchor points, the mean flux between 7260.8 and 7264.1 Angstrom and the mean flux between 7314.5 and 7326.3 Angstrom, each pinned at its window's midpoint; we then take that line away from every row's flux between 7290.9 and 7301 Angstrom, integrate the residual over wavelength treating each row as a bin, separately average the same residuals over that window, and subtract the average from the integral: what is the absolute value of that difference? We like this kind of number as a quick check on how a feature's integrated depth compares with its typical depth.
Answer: 5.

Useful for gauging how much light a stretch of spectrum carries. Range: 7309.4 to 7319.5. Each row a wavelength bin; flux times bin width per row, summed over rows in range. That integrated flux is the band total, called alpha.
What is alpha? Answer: 52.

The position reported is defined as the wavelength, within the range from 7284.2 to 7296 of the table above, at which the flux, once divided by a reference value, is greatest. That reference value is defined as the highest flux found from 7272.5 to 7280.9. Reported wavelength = 7290.10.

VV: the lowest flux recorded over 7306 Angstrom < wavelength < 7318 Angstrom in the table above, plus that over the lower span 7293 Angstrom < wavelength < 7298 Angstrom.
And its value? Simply 8.35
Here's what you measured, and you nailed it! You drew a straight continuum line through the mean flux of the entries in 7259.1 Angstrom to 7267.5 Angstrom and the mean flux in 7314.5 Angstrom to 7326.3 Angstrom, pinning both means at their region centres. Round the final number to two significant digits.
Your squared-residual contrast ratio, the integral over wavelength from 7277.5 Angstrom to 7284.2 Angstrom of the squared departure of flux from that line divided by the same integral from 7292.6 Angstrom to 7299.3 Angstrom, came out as 1.5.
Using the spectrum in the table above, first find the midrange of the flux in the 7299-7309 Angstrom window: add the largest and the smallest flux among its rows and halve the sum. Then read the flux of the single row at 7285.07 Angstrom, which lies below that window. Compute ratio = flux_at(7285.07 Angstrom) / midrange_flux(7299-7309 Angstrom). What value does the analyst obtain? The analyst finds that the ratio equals 0.68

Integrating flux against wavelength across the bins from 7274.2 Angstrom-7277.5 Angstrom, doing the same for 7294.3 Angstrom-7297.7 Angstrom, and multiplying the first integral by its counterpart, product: 257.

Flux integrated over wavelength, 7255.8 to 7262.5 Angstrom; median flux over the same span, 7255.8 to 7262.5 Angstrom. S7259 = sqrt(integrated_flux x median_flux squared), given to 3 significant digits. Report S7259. 27.8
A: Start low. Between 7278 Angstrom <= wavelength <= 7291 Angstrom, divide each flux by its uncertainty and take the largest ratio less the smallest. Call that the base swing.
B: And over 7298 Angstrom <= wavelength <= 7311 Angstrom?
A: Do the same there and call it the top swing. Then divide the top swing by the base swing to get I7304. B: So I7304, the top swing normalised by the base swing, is 1.0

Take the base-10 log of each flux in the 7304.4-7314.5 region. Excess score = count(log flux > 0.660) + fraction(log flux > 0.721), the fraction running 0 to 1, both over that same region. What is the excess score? 4.7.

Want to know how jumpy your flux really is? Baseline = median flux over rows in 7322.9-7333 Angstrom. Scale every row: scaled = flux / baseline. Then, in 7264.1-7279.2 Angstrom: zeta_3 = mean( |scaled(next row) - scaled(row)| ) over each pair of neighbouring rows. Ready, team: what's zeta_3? 0.294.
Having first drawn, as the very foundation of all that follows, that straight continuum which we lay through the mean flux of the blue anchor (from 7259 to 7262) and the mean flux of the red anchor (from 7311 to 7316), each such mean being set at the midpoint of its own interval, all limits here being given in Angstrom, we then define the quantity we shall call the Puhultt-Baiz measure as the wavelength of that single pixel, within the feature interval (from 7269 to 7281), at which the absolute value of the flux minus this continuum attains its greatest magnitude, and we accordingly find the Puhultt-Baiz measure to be 7275.01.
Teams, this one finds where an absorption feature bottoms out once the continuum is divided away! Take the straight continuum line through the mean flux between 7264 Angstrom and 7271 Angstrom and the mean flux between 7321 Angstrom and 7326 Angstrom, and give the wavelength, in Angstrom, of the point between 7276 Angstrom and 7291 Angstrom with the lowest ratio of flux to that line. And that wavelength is 7285.07 Angstrom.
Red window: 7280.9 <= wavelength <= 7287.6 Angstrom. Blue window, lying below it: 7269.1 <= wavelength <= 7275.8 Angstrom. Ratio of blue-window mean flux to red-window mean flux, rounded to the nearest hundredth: 1.07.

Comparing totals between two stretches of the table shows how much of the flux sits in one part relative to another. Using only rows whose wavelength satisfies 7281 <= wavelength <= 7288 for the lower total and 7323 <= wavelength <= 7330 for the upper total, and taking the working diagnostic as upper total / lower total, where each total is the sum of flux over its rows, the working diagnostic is 1.15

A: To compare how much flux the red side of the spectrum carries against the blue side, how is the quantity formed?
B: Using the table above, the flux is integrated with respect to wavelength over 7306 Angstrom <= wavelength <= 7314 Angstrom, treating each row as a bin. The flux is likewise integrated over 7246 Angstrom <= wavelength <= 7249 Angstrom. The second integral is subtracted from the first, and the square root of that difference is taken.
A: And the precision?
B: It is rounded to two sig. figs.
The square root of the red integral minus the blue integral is 5.1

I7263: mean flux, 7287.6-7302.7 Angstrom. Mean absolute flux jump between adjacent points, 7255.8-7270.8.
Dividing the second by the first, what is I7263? 0.24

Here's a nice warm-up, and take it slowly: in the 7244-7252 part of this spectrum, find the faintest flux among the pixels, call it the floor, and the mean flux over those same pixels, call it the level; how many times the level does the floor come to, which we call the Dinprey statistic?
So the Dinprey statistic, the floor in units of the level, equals 0.89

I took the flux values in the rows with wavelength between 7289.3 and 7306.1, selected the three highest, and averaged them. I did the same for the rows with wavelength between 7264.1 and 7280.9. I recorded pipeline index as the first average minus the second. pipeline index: -0.49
